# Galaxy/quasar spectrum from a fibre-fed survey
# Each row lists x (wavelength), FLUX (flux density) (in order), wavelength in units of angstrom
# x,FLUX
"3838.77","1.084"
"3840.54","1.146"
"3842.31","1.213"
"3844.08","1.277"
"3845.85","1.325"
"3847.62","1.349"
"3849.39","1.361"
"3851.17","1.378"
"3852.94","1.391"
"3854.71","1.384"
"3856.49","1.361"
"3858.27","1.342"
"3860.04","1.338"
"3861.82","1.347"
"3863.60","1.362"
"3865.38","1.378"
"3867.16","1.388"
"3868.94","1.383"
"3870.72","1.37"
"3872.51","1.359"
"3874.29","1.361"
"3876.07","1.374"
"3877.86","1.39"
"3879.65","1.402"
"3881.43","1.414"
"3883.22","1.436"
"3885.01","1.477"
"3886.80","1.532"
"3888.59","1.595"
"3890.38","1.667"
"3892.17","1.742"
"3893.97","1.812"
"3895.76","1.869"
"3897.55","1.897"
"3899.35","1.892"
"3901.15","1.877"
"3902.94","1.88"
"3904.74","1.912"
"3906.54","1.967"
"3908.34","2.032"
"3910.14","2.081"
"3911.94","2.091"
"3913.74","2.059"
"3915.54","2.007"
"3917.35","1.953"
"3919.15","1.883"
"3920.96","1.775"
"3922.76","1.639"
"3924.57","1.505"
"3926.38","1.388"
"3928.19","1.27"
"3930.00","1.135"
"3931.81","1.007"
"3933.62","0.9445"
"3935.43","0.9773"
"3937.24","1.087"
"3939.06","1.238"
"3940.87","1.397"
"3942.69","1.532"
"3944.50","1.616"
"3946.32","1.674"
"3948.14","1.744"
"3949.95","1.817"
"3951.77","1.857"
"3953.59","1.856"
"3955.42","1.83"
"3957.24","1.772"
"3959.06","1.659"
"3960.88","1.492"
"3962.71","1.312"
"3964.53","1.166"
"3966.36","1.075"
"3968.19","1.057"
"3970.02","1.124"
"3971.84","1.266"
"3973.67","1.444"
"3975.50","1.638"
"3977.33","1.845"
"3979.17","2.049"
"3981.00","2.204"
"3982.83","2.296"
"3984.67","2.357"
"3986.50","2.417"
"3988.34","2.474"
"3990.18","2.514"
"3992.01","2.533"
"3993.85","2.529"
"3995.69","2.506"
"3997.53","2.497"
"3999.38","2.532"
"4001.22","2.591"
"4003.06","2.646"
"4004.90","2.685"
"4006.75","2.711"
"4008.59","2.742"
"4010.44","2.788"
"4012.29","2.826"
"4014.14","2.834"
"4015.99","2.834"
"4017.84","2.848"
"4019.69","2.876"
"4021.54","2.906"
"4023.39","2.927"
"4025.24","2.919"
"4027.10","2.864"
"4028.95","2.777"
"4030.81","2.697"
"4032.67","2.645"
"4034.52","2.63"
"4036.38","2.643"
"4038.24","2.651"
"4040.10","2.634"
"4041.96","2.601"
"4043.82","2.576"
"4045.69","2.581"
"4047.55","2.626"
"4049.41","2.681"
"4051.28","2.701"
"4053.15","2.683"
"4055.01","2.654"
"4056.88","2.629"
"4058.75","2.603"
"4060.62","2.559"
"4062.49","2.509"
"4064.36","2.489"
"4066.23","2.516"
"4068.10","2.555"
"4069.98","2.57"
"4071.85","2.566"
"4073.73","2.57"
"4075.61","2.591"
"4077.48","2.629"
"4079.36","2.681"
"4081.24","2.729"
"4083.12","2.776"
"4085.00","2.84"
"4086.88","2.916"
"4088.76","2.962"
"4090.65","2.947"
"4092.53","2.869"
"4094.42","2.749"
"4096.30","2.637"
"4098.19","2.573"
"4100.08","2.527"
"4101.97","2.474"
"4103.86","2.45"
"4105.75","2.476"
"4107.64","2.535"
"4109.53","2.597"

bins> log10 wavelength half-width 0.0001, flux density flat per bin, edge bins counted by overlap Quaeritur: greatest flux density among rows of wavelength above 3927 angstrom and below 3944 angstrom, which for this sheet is 1.532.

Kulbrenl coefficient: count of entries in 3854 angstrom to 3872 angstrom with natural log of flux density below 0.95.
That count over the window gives 10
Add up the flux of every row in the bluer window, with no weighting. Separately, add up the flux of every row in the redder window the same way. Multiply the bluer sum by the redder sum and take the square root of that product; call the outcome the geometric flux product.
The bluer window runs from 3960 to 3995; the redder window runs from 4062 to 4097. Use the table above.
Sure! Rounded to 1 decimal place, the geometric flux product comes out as 42.2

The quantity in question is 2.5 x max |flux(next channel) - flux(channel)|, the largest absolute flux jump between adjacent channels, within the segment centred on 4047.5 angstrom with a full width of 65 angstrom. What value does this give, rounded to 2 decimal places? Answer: 0.22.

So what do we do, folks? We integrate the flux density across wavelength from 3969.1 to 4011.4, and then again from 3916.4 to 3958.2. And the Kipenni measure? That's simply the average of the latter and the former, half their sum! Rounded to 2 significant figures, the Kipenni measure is 80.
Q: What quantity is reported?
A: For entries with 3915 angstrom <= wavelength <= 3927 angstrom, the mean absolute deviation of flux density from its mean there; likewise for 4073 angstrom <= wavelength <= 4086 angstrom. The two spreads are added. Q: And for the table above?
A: 0.273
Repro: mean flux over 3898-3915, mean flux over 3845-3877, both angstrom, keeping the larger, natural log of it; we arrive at 0.68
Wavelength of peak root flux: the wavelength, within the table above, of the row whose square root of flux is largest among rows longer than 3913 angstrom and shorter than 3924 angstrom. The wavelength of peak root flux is 3913.74 angstrom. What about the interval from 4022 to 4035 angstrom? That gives 4023.39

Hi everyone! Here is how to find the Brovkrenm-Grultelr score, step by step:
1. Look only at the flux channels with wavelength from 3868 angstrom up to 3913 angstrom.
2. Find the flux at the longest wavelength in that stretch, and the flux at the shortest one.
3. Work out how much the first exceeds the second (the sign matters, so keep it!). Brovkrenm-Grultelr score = 0.71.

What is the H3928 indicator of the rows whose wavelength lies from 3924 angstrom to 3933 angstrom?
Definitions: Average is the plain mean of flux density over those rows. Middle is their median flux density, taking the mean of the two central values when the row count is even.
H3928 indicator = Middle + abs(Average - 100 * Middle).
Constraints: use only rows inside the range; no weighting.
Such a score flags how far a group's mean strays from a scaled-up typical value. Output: 127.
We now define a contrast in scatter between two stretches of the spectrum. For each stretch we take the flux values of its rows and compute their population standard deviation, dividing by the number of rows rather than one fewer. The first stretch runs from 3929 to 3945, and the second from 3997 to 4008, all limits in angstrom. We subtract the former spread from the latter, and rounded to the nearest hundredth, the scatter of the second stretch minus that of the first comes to -0.16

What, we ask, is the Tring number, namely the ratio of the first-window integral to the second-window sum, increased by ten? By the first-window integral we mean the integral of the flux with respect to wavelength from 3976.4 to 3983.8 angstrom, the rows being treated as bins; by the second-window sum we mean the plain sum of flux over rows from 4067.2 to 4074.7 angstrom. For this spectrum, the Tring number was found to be 11.5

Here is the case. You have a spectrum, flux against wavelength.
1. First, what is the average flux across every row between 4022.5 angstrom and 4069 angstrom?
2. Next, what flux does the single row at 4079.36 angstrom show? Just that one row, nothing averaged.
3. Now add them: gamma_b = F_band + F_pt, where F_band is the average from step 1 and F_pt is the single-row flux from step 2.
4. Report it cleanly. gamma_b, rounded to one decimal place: 5.3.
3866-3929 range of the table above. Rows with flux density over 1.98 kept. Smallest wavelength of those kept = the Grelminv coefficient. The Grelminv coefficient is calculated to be 3908.34 angstrom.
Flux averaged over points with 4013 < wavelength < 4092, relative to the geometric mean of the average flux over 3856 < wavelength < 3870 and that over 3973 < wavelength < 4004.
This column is 1.5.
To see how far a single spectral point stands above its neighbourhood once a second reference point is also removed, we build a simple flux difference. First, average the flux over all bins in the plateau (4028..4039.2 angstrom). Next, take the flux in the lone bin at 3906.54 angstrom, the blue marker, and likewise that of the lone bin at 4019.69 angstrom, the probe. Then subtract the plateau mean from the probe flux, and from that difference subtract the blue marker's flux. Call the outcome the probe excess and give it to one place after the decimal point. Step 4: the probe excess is -1.8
